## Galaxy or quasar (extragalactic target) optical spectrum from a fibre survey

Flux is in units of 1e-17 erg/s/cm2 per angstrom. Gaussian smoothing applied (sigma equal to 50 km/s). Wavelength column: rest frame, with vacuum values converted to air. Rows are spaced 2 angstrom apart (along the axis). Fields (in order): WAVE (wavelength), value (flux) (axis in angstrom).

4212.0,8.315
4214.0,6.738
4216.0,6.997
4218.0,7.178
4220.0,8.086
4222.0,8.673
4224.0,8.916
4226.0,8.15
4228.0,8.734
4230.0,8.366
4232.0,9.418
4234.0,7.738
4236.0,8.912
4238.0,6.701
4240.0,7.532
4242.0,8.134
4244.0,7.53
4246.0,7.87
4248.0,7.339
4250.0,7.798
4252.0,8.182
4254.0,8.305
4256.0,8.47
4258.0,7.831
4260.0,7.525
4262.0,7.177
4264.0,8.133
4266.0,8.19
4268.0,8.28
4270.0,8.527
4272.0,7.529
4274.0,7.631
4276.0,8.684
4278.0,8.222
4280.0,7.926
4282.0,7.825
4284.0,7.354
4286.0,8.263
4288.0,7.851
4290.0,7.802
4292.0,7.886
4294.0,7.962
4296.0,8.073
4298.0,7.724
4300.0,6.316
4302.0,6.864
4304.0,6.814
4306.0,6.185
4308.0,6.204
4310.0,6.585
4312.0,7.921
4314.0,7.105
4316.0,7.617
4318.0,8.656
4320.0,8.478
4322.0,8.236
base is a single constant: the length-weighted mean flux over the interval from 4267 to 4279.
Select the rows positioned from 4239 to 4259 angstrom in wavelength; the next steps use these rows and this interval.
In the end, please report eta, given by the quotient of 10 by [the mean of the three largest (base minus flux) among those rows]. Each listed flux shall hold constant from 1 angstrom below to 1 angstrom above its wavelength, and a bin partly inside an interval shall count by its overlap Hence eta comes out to 15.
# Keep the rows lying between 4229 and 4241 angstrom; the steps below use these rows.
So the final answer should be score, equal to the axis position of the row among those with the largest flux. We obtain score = 4232.0 angstrom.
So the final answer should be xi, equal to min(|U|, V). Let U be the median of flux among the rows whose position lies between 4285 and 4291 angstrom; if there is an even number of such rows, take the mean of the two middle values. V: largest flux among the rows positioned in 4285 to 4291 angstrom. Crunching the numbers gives 7.85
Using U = 7.9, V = 8.263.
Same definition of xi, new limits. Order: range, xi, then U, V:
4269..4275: 7.63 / 7.6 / 8.527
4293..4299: 7.96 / 8.0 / 8.073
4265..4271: 8.28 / 8.3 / 8.527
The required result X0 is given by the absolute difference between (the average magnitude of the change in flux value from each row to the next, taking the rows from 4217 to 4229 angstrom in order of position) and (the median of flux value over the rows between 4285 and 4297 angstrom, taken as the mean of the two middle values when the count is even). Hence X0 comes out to 7.3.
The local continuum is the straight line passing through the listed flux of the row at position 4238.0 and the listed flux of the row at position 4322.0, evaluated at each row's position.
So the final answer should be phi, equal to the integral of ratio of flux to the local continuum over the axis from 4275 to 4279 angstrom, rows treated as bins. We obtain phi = 5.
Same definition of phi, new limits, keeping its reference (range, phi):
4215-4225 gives 12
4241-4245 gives 5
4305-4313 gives 7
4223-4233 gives 13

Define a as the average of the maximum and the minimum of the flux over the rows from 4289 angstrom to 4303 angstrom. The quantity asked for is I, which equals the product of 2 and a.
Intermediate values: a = 7.19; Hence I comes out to 14.4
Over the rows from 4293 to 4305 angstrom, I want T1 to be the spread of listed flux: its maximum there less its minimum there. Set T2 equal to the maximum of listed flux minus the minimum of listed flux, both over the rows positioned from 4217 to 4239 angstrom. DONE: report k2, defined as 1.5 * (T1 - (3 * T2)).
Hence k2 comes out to -9.6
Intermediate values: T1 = 1.8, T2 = 2.72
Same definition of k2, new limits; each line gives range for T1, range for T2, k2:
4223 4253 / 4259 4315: -7.2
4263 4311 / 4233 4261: -6.2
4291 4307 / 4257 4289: -3.9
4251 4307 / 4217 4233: -6.3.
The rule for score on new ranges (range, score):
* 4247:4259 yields 4256.0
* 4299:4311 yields 4302.0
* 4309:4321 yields 4318.0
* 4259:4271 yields 4270.0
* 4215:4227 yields 4224.0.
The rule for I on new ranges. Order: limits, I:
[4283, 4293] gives 15.6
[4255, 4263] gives 15.6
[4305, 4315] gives 14.1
